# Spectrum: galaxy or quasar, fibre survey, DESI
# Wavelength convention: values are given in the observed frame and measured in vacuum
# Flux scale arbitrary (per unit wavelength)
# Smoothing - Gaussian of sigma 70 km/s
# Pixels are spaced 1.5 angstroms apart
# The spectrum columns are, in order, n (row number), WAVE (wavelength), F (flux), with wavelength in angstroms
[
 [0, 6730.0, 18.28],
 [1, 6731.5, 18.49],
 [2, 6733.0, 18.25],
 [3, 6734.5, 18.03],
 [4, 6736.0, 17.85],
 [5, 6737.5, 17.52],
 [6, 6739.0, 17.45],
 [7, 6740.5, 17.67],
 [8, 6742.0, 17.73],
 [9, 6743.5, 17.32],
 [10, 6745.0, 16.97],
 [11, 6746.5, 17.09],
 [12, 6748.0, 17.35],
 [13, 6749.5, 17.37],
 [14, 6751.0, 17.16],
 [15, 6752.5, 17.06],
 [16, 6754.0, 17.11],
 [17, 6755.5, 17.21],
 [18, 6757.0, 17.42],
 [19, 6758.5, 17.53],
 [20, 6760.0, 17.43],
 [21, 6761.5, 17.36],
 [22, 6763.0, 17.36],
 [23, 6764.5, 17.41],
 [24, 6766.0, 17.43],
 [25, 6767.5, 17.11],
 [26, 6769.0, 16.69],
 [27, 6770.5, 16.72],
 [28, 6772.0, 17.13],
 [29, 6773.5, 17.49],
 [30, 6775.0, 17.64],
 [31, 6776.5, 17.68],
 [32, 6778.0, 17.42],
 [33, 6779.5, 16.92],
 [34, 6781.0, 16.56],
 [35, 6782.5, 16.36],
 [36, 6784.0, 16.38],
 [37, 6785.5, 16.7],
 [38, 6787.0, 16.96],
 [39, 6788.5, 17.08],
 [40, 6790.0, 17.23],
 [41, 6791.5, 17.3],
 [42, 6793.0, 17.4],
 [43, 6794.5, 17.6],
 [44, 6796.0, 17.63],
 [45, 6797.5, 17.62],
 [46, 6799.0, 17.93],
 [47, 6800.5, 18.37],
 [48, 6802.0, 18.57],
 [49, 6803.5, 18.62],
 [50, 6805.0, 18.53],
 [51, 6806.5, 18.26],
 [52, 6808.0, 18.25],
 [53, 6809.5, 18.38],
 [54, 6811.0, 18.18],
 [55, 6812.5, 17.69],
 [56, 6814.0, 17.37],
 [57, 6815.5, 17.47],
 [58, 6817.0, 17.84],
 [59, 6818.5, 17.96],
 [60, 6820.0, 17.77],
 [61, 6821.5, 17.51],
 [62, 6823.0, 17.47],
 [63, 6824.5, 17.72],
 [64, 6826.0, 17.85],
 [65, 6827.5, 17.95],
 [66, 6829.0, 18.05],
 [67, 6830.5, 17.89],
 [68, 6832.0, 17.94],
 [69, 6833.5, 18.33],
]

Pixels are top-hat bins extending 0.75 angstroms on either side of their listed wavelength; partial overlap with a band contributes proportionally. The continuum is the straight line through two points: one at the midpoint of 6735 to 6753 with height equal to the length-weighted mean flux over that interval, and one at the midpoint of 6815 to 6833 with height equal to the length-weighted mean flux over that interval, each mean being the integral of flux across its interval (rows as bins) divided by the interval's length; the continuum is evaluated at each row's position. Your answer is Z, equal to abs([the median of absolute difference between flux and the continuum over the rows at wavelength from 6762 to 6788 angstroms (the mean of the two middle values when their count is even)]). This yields 0.404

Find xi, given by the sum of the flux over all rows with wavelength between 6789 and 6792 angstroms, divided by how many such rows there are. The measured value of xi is 17.3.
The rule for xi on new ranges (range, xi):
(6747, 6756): 17.2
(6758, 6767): 17.4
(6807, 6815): 18.0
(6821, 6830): 17.8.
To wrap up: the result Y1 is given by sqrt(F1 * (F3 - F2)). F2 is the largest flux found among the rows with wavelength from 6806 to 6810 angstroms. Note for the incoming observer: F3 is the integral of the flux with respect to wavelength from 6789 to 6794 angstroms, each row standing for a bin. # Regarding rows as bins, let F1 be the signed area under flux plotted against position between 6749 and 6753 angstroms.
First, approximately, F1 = 69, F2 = 18.38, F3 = 87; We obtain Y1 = 68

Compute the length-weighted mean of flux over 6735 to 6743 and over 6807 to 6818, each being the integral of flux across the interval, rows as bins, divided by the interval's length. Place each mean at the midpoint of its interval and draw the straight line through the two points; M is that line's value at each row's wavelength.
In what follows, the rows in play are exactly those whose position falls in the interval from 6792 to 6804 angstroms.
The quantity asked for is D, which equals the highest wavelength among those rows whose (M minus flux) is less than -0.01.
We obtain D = 6803.5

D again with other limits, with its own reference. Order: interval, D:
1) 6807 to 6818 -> 6811.0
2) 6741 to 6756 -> 6742.0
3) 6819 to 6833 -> 6829.0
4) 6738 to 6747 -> 6742.0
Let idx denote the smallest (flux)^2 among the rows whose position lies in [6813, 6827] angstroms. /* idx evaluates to 302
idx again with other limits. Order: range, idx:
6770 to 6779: 280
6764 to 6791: 268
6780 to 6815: 268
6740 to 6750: 288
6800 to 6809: 333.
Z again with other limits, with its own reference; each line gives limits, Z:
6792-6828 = 0.267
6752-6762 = 0.120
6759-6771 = 0.124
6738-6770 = 0.128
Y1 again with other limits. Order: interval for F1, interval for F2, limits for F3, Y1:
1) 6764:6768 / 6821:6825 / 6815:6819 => 61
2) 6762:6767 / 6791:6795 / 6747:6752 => 77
